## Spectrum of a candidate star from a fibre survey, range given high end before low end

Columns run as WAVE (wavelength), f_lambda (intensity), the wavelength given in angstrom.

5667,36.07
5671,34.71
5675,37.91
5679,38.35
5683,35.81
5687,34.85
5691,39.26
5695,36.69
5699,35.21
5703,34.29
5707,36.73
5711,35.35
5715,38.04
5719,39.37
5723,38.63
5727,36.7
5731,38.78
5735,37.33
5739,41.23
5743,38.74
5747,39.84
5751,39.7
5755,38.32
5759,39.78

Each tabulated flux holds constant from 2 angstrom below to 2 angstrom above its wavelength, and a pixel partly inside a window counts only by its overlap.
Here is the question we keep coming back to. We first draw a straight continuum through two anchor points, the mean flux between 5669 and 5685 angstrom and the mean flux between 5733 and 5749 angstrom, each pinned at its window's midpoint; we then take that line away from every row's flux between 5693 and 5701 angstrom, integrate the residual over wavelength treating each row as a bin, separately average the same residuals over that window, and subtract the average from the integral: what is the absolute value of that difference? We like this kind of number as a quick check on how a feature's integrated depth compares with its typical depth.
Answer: 11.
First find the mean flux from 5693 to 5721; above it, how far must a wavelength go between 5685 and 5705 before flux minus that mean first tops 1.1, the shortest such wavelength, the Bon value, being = 5691 angstrom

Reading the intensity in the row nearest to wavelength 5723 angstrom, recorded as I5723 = 38.63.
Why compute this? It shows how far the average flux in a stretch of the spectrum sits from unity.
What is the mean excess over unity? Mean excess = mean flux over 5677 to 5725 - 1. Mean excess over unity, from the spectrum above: 35.9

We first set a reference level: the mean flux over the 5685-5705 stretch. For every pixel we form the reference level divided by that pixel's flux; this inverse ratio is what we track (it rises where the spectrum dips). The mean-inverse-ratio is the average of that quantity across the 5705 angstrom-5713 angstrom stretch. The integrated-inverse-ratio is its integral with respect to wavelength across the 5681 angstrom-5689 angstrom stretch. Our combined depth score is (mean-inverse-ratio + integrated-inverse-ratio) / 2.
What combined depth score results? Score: 4.58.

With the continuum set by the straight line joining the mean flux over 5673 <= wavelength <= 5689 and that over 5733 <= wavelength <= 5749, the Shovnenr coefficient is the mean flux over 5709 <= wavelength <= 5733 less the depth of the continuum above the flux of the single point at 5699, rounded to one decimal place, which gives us 35.5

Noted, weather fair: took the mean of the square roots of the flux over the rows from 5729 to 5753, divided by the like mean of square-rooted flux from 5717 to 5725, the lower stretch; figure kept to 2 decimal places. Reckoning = 1.00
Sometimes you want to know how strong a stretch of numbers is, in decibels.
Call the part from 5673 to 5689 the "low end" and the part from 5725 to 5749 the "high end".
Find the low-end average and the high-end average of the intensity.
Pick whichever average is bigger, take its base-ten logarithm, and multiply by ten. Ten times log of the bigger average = 15.9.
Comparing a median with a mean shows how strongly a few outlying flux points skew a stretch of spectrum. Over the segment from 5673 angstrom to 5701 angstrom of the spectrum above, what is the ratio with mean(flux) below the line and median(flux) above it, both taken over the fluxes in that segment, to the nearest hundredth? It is 1.00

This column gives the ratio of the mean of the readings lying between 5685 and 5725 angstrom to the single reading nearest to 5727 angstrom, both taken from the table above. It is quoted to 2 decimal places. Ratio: 1.00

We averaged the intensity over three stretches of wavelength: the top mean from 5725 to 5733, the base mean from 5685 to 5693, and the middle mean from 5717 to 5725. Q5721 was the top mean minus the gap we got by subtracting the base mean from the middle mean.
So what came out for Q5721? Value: 35.8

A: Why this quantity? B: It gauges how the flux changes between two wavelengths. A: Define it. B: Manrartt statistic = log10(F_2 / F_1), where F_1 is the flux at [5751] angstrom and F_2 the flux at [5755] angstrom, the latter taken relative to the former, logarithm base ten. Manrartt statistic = -0.015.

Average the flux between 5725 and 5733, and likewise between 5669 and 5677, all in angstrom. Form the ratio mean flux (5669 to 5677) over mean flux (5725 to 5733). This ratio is 0.962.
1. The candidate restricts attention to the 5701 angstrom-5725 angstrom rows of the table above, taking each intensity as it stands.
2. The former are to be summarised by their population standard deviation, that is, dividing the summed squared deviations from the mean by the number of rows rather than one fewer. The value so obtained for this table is 1.8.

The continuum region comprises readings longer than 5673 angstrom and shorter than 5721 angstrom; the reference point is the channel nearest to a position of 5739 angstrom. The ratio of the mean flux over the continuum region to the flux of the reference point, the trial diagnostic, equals 0.89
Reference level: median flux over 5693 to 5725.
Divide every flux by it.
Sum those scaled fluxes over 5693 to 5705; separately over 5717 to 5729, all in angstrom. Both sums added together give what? 6.02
